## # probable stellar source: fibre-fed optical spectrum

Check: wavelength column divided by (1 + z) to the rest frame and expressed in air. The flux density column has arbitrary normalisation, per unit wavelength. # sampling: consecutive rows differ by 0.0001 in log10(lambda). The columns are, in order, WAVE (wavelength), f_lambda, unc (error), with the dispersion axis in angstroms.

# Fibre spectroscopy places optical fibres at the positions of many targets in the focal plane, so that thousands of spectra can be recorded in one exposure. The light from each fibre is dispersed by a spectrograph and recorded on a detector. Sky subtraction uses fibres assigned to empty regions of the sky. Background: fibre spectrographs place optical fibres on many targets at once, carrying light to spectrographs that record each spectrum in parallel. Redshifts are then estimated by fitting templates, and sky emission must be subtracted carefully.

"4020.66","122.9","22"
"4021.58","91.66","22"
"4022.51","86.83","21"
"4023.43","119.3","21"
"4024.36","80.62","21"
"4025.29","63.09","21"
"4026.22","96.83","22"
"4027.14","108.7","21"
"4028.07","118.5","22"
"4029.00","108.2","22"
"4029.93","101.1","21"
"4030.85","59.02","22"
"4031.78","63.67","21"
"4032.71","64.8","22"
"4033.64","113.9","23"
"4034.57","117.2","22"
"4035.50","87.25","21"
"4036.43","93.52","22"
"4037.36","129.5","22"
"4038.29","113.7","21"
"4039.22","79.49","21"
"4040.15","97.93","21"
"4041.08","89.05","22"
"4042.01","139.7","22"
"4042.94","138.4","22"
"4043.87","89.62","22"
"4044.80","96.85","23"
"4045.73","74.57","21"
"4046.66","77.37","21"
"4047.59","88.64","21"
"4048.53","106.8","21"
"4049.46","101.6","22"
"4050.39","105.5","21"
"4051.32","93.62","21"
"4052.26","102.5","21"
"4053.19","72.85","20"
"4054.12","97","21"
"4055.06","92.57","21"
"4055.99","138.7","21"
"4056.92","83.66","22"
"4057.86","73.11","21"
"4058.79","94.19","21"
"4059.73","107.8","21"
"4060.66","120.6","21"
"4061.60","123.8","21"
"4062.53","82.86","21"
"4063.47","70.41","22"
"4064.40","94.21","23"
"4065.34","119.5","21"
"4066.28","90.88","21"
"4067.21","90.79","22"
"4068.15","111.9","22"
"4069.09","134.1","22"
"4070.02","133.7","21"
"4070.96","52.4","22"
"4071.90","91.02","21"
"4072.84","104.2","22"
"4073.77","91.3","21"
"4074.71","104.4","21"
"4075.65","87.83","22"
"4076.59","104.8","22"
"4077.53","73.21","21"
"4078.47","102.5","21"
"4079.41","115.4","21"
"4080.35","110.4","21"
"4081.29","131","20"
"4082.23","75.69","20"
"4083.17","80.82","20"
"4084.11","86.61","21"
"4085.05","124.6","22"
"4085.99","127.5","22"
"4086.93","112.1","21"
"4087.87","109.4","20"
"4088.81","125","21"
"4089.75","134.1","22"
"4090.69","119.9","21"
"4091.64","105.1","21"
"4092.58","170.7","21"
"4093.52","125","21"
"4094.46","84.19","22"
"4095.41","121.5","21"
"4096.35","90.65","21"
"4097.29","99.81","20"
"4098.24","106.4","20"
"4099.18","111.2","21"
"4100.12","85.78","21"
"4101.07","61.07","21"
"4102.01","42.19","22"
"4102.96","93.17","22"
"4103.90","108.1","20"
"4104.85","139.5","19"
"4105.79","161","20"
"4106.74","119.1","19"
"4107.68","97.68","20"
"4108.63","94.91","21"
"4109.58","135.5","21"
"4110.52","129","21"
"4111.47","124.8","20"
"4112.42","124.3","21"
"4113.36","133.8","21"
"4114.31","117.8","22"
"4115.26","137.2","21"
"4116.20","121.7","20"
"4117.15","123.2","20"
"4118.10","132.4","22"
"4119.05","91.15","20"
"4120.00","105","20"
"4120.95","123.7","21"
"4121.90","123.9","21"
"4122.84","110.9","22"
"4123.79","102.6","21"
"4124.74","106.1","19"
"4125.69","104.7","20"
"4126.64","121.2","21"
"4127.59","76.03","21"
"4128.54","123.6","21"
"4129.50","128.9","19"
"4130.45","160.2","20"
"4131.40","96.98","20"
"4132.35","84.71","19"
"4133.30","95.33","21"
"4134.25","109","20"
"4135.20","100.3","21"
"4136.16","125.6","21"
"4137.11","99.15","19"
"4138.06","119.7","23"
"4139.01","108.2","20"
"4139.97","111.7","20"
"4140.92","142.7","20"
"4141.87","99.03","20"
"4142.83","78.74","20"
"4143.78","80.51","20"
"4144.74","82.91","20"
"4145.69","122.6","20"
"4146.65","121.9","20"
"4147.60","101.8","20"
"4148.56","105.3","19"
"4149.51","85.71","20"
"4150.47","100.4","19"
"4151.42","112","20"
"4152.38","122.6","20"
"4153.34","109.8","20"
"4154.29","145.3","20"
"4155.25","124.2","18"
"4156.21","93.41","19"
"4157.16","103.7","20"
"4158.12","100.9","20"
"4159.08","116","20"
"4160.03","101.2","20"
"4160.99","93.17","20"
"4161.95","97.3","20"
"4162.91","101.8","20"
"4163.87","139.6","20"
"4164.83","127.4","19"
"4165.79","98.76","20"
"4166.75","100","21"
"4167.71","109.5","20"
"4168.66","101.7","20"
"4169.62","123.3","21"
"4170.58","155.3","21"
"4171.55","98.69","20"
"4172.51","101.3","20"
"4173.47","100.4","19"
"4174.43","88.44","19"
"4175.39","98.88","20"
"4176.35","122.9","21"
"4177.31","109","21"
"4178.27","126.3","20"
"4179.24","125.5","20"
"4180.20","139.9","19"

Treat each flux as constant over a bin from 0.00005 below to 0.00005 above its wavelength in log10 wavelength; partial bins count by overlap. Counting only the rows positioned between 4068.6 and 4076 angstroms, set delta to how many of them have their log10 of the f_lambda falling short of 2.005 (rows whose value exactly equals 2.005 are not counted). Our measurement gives 4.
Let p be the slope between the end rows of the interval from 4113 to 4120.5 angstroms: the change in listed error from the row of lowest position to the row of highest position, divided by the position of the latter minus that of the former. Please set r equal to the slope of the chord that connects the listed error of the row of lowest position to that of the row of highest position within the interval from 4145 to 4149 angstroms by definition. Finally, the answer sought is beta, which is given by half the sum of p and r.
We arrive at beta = -0.25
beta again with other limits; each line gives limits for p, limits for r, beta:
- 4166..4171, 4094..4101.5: -0.08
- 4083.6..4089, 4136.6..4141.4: 0.13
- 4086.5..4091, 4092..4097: 0.00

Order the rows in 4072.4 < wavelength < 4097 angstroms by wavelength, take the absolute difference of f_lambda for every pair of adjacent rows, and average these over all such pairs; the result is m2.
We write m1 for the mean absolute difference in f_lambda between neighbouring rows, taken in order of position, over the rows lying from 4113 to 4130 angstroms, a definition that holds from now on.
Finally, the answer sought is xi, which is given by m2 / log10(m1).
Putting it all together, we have 18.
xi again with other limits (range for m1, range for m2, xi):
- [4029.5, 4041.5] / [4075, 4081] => 15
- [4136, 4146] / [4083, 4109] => 17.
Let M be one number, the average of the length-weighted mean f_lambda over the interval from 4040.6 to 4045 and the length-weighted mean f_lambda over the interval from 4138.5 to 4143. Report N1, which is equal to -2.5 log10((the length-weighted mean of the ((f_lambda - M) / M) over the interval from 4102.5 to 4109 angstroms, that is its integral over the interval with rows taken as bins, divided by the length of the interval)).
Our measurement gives 3.2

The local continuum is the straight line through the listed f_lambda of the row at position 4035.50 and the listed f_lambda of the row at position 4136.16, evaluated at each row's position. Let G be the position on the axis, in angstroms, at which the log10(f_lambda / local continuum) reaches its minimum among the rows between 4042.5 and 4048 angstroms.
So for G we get 4045.73 angstroms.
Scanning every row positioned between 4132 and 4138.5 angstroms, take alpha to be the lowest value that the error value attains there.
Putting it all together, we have 19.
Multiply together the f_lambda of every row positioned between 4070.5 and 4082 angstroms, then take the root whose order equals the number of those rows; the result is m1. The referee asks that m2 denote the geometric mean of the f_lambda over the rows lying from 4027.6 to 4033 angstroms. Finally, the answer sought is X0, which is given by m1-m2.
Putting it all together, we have 13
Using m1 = 95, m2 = 83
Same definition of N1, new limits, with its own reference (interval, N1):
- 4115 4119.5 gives 2.6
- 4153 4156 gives 2.3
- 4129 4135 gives 5.0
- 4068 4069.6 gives 2.2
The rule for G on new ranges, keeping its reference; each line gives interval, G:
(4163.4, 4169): 4165.79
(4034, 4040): 4039.22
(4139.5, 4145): 4142.83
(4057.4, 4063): 4057.86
